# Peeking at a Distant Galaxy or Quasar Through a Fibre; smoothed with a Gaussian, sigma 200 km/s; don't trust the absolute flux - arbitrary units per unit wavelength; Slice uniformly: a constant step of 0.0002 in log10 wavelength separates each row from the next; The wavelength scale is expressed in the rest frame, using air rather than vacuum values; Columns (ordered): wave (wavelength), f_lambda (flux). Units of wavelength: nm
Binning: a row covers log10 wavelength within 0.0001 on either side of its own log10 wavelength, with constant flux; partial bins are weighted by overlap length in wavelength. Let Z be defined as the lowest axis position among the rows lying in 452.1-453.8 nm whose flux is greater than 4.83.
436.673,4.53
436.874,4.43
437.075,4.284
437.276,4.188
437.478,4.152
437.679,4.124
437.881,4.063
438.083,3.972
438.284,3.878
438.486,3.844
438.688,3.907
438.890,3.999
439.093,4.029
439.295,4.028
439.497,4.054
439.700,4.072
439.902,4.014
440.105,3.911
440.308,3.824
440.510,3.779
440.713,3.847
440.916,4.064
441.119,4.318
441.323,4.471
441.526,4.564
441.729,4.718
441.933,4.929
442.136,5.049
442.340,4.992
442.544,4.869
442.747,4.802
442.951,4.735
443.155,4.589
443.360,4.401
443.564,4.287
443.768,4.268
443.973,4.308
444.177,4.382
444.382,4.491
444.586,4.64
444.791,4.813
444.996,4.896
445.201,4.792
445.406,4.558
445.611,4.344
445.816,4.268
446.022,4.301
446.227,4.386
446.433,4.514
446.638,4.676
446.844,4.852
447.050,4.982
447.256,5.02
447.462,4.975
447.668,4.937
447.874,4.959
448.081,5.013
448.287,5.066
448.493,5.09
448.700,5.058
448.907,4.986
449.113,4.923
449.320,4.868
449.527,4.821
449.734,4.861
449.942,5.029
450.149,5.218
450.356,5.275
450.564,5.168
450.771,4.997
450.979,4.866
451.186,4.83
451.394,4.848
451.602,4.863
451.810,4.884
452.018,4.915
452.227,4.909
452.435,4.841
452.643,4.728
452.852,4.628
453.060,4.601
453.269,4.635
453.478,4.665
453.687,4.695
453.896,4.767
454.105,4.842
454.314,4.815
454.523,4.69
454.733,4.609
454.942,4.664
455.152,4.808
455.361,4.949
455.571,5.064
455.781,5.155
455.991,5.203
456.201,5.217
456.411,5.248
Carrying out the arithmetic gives 452.227 nm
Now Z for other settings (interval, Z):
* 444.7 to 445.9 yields 444.996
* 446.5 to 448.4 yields 446.844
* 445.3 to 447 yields 446.844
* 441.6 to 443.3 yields 441.933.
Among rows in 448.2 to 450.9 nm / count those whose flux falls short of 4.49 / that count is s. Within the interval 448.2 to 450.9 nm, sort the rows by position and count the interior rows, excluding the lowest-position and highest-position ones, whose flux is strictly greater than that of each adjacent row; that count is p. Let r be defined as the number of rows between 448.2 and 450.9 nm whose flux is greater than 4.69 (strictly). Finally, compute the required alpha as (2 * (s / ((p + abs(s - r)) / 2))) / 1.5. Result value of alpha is 0.0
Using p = 2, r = 13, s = 0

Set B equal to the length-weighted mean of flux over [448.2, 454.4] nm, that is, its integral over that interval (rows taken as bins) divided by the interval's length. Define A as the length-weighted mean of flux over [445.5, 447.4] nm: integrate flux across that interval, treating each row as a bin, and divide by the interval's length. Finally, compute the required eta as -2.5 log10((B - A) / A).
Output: 3.0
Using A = 4.6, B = 4.89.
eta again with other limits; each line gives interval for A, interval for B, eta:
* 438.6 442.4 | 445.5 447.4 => 2.7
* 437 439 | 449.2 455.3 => 1.8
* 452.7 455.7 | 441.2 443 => 5.2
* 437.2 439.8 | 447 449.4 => 1.5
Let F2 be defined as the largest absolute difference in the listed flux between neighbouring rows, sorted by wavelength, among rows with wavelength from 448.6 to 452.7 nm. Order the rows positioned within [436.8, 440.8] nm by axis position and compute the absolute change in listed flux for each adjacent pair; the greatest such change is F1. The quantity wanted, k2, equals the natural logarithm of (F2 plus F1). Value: -1.09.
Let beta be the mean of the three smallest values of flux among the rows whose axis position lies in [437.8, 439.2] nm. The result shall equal 3.88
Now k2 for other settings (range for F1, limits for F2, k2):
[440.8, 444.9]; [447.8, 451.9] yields -0.81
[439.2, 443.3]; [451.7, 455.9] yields -0.92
